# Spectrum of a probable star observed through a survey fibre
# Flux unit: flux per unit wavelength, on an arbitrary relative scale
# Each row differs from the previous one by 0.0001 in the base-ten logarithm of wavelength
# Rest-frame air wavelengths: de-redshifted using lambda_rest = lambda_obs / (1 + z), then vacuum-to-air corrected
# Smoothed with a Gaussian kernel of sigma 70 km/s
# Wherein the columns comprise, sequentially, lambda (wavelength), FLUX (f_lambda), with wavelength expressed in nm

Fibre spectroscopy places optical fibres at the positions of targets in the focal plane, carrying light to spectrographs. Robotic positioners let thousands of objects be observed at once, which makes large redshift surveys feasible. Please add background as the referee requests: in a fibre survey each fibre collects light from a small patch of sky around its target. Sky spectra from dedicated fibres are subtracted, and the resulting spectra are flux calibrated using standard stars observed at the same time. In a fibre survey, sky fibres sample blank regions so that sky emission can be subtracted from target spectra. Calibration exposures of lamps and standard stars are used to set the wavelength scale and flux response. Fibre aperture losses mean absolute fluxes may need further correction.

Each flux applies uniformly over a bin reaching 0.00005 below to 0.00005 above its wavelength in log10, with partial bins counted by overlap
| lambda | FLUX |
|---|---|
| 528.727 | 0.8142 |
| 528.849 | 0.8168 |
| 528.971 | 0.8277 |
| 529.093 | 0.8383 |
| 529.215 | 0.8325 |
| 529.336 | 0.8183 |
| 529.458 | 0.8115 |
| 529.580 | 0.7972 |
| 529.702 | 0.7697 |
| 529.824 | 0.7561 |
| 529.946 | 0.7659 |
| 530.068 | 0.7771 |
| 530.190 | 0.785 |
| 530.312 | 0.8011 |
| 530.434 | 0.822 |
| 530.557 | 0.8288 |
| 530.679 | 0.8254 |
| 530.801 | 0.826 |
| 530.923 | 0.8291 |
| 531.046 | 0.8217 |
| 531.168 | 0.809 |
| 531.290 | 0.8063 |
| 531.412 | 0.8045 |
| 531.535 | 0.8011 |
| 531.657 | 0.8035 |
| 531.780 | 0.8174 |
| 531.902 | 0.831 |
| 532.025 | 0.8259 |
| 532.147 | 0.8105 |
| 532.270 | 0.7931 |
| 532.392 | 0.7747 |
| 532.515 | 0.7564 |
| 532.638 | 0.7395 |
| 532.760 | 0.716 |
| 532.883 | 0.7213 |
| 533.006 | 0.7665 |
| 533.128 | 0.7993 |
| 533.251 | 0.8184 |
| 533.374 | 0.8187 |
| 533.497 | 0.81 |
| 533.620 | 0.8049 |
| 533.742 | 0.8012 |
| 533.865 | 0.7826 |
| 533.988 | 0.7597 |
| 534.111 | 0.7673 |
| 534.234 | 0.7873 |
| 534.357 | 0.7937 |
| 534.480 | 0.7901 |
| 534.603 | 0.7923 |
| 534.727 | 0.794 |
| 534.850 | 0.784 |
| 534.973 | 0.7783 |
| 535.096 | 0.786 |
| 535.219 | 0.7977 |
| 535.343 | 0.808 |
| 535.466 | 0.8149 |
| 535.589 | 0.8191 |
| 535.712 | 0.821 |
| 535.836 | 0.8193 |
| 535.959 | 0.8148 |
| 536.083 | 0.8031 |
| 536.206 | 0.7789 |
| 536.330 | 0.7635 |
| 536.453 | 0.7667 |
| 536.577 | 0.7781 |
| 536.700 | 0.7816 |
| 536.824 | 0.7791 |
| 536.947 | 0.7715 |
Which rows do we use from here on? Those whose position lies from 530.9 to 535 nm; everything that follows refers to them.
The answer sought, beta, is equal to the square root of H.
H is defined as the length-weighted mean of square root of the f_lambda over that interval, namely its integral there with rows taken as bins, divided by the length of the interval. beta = 0.943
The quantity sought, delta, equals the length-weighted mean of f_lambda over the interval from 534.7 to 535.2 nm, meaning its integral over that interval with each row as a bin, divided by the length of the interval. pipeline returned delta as 0.787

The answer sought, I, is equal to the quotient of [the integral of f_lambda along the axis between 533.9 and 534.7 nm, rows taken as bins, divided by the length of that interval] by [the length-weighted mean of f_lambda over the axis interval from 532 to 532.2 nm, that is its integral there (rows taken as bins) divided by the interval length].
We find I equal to 0.95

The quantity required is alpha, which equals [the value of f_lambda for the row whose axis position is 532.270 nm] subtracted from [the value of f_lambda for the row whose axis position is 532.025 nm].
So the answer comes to 0.033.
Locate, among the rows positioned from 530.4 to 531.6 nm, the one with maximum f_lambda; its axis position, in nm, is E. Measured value 530.923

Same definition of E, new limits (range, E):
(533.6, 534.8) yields 533.620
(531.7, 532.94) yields 531.902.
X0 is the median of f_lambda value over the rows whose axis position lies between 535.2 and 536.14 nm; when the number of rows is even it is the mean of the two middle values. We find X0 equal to 0.815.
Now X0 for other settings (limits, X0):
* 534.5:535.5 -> 0.793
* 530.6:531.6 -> 0.815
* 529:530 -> 0.804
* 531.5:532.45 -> 0.807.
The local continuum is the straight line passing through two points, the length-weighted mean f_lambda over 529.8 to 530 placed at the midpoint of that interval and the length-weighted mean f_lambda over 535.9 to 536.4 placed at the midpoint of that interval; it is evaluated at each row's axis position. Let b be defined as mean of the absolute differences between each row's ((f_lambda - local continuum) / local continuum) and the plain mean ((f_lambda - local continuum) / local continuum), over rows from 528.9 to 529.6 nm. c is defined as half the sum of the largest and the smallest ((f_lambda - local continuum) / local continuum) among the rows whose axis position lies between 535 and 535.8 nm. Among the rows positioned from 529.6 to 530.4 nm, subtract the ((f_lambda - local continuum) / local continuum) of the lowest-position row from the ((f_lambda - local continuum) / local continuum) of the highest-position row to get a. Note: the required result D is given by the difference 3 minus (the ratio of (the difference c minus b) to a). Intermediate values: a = 0.04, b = 0.0168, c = 0.022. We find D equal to 2.9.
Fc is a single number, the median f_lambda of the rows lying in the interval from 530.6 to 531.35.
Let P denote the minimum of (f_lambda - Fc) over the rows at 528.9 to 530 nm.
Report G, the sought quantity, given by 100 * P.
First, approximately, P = -0.07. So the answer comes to -7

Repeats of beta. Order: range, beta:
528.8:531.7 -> 0.948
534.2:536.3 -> 0.945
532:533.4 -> 0.939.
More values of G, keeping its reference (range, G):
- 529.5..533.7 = -11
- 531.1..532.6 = -7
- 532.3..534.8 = -11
